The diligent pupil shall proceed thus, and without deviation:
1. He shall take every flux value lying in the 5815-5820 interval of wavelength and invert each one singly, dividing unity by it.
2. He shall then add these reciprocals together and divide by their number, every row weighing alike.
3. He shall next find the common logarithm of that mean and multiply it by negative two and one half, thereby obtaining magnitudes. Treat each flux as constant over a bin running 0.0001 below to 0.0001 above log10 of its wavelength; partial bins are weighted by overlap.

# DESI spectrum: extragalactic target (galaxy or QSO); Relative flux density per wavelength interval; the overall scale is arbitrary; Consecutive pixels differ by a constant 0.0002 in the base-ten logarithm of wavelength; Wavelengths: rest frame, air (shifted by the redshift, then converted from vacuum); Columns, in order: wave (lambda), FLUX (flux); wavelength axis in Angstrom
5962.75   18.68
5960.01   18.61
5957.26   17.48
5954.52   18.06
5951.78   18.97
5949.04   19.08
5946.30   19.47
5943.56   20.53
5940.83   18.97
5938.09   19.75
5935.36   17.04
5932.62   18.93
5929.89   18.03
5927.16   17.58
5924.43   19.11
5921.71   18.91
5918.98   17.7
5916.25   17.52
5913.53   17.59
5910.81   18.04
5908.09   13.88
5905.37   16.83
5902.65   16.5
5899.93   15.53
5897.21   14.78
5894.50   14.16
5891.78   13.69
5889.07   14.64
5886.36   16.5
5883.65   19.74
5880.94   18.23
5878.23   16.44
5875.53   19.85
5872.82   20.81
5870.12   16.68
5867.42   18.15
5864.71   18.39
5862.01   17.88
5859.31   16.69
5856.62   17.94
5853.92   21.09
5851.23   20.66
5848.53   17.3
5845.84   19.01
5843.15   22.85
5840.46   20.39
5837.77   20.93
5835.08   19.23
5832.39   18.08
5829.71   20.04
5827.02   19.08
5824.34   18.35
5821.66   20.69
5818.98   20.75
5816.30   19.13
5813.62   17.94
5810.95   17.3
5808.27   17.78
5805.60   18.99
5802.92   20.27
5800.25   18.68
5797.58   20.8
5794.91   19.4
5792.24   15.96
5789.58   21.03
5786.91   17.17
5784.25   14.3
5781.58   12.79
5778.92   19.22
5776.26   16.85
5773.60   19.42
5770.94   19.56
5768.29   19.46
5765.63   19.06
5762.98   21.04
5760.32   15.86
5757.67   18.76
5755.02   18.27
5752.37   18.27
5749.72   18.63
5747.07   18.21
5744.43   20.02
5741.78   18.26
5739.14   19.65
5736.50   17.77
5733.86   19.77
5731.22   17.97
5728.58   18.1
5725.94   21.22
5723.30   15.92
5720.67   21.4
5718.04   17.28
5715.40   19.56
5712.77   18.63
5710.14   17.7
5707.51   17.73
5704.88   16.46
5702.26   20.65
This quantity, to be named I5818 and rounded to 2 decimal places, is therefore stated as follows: 3.25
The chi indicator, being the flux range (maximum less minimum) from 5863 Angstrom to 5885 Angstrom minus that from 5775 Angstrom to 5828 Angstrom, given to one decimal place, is -3.9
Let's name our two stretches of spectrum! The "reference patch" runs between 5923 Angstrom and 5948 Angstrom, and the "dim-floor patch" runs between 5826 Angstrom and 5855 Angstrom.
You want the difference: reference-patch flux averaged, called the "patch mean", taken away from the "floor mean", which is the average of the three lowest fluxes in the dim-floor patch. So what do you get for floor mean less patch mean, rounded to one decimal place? -0.7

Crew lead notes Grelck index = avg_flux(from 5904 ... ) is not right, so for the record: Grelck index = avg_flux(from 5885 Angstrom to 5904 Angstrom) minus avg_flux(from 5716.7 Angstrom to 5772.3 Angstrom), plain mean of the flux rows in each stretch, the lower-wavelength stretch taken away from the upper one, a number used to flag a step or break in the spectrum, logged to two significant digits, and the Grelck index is -3.7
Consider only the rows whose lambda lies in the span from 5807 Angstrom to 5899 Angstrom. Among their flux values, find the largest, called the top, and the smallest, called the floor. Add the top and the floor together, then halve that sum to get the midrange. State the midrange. 18.3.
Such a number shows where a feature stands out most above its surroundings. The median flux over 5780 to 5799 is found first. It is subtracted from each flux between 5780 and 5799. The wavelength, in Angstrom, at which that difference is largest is 5789.58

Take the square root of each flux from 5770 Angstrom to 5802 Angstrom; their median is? 4.35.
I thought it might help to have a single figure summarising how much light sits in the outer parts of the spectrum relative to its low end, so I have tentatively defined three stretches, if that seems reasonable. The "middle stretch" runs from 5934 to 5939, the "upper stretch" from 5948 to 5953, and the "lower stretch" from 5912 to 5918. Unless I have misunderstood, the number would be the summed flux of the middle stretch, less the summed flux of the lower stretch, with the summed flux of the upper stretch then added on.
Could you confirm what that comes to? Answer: 40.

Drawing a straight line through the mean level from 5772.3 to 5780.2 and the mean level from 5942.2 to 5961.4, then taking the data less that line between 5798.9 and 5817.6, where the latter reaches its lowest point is 5810.95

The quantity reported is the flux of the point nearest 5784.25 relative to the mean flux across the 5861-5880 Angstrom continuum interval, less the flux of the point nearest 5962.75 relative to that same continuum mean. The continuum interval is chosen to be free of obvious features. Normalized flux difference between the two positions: -0.24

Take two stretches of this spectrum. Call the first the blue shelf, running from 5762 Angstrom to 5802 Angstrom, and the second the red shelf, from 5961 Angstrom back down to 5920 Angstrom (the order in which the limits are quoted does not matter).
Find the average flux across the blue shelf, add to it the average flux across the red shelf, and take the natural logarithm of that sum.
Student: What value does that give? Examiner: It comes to 3.61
